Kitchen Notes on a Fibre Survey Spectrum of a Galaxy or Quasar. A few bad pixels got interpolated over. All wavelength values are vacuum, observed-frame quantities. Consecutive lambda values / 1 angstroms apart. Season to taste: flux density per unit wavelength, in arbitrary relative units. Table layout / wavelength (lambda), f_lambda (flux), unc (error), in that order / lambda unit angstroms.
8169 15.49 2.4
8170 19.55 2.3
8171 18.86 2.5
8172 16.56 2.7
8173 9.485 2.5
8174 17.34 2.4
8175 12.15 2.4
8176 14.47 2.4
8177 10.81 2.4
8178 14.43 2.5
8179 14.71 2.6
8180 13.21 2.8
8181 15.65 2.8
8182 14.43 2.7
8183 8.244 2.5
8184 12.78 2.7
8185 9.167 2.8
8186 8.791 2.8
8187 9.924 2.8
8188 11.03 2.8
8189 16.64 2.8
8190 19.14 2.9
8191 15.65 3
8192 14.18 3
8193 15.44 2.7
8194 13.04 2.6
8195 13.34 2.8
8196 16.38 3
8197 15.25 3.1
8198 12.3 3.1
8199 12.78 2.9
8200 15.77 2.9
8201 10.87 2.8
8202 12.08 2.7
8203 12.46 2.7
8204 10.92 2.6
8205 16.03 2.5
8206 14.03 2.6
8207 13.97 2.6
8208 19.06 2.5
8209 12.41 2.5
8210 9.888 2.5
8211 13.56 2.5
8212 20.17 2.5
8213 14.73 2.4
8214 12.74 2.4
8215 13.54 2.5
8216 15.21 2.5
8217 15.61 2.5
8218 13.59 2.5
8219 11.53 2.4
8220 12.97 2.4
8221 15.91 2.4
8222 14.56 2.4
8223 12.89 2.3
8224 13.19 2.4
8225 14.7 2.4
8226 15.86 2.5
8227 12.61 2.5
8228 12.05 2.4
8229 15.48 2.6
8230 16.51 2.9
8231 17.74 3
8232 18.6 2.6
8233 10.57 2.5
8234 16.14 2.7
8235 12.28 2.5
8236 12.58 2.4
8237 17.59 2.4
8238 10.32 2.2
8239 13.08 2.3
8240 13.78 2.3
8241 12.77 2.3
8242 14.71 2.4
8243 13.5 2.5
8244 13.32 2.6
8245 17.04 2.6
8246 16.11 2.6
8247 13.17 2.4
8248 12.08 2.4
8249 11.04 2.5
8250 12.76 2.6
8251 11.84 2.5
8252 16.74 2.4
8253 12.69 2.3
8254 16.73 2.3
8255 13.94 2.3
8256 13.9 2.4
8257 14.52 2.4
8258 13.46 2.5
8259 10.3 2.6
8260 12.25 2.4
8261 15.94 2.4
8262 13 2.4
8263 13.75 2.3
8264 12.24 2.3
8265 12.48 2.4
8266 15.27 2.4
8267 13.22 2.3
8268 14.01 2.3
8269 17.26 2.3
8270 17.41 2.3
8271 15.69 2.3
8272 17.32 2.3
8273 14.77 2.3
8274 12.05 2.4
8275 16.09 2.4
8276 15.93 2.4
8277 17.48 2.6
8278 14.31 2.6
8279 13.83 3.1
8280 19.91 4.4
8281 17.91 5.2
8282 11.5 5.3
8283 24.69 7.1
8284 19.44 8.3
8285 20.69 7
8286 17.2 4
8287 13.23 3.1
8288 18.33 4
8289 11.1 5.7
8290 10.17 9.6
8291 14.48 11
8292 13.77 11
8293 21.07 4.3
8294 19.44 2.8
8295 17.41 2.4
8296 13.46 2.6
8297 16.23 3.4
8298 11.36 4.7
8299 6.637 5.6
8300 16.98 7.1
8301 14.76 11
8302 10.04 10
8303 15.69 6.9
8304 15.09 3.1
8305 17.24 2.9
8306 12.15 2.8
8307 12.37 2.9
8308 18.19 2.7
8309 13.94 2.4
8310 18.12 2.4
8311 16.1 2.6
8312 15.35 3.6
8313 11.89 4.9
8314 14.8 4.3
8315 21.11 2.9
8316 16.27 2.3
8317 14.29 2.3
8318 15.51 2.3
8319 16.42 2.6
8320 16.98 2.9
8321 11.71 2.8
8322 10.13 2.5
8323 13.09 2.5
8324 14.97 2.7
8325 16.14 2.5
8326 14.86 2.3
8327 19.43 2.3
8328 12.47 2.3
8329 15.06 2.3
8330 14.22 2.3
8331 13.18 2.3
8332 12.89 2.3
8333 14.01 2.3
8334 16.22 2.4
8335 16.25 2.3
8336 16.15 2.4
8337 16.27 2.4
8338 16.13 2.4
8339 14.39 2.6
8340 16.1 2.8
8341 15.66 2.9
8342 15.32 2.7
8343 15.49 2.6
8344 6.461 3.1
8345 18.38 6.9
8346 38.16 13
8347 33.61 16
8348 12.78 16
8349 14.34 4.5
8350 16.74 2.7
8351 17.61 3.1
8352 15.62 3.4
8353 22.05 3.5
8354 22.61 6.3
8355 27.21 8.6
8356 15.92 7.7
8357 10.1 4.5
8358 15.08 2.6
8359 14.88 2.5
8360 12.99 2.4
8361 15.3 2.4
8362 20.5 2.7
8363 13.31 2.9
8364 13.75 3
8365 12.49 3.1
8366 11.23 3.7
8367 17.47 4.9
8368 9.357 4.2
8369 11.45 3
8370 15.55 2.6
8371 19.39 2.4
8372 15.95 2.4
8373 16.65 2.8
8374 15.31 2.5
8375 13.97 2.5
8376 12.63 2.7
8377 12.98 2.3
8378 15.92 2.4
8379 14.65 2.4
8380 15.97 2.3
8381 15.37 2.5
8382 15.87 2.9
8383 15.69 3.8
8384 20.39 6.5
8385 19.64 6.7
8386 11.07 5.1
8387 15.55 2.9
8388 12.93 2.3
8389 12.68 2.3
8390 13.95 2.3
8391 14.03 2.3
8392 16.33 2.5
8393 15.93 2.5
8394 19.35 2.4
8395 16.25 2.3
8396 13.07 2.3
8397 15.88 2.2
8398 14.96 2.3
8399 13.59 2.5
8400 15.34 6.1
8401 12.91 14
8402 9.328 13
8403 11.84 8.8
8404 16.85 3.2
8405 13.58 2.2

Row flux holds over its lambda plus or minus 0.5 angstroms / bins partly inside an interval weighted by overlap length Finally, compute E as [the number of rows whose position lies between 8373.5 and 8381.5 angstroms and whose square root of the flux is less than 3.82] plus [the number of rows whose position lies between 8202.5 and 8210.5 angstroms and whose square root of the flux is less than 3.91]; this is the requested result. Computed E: 9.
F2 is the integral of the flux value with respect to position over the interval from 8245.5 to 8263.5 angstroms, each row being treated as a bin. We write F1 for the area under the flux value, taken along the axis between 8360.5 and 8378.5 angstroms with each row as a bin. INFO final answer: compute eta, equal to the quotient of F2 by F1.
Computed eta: 0.9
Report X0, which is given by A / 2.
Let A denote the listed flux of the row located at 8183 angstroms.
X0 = 4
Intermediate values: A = 8.244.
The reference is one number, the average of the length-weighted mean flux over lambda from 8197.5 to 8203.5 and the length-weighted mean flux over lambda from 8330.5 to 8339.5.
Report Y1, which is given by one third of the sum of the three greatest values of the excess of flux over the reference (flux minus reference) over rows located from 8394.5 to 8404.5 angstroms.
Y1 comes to 2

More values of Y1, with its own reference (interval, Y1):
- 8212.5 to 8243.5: 4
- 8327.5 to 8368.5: 19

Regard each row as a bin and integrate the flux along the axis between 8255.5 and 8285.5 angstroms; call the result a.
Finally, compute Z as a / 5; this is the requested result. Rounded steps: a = 461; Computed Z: 92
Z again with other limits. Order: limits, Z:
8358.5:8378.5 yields 58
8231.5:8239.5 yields 22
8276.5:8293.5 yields 56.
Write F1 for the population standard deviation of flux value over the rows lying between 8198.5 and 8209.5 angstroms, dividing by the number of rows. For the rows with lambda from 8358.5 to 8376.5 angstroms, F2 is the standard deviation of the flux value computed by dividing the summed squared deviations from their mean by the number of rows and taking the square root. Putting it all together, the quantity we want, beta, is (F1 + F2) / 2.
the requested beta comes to 2.6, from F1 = 2.4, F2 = 2.8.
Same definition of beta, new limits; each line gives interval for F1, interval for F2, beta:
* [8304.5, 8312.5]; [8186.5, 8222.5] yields 2.3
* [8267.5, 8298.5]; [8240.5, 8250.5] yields 2.5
